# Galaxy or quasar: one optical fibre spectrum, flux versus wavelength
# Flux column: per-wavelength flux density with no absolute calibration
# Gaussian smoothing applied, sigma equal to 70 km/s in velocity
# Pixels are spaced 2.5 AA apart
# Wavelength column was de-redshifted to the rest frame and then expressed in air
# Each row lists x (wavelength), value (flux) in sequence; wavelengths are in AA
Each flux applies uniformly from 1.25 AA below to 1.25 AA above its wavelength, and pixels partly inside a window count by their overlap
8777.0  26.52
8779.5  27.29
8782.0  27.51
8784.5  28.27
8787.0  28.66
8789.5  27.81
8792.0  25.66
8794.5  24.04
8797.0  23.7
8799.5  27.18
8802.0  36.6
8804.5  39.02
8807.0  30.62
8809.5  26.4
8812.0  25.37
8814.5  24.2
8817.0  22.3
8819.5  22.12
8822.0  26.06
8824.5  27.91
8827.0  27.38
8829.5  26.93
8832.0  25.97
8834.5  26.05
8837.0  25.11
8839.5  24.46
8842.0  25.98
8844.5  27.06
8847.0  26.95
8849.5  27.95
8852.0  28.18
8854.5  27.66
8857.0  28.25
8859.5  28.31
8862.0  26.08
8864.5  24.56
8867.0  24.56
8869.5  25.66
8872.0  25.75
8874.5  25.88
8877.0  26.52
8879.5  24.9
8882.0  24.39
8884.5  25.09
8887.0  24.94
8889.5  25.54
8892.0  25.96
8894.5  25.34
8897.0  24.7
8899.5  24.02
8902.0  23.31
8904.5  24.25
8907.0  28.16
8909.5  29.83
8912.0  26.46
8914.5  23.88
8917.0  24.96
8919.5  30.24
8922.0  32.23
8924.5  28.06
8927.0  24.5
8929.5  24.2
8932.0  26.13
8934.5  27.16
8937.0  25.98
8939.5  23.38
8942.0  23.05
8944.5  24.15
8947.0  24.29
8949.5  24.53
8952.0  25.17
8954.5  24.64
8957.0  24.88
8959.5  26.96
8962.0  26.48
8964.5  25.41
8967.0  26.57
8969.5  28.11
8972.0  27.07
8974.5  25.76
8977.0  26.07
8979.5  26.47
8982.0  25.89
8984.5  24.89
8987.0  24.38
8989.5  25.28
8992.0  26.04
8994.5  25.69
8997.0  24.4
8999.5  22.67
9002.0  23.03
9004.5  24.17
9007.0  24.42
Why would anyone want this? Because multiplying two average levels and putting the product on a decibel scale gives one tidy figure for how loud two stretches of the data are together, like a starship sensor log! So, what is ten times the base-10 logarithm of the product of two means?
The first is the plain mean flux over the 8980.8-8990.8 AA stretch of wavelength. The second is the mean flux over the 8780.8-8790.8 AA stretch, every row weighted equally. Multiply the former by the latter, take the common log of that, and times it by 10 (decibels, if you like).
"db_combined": 28.5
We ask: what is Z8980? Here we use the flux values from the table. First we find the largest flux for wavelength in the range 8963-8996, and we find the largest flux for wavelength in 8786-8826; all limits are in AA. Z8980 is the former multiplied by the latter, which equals 1097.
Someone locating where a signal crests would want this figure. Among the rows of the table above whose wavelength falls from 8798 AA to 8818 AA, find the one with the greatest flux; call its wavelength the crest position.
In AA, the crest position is 8804.5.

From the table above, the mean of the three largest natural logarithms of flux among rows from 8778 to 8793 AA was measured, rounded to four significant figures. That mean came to 3.341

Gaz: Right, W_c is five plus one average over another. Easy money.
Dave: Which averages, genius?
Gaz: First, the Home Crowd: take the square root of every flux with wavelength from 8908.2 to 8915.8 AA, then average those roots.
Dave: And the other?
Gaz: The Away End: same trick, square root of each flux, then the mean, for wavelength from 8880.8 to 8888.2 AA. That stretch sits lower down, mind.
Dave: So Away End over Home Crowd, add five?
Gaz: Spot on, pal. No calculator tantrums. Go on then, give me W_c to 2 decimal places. 5.96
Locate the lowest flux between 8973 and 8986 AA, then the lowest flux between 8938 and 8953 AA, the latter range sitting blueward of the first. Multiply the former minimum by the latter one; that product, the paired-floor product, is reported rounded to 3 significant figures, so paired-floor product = 574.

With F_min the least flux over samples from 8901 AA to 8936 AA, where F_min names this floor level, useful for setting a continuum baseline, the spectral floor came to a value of 23.31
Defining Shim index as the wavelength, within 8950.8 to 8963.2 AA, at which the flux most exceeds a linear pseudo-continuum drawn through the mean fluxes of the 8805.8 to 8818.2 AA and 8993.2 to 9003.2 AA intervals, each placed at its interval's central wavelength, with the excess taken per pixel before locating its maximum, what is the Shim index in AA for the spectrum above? 8959.5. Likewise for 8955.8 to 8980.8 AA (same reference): 8969.5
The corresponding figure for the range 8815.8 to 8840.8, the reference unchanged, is 8824.5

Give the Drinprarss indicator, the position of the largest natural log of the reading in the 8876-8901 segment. 8877.0 AA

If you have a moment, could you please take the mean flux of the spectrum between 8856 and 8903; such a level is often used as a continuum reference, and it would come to 25.5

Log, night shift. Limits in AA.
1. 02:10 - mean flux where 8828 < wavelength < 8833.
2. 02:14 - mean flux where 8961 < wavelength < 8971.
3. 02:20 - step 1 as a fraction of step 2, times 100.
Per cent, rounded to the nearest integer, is 99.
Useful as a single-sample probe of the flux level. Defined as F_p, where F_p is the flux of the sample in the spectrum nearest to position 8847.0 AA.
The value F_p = 26.95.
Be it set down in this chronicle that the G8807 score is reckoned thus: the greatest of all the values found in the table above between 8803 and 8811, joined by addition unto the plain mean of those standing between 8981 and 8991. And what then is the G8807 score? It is 64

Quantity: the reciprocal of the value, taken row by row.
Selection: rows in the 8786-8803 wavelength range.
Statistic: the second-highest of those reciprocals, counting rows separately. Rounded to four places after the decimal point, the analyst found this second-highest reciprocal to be 0.0416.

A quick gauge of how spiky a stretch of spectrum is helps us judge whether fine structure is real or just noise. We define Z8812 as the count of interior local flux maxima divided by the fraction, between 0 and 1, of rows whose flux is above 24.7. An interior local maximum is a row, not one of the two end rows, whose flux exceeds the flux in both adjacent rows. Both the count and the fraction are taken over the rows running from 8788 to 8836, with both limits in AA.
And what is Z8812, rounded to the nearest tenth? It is 2.7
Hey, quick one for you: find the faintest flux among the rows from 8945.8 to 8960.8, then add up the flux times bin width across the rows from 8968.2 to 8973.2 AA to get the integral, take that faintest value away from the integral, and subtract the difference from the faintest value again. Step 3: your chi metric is -89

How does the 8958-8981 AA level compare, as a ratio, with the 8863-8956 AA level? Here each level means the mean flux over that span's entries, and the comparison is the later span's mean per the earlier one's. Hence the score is 1.04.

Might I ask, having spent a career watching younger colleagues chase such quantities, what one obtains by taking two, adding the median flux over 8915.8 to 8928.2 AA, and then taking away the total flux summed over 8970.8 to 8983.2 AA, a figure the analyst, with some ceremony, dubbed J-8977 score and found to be -101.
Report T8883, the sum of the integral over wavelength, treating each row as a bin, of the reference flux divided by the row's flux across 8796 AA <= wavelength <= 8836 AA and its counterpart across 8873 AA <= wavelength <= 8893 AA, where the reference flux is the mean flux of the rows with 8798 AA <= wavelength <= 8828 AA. 64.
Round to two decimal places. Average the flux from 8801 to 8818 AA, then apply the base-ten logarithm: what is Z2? 1.47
